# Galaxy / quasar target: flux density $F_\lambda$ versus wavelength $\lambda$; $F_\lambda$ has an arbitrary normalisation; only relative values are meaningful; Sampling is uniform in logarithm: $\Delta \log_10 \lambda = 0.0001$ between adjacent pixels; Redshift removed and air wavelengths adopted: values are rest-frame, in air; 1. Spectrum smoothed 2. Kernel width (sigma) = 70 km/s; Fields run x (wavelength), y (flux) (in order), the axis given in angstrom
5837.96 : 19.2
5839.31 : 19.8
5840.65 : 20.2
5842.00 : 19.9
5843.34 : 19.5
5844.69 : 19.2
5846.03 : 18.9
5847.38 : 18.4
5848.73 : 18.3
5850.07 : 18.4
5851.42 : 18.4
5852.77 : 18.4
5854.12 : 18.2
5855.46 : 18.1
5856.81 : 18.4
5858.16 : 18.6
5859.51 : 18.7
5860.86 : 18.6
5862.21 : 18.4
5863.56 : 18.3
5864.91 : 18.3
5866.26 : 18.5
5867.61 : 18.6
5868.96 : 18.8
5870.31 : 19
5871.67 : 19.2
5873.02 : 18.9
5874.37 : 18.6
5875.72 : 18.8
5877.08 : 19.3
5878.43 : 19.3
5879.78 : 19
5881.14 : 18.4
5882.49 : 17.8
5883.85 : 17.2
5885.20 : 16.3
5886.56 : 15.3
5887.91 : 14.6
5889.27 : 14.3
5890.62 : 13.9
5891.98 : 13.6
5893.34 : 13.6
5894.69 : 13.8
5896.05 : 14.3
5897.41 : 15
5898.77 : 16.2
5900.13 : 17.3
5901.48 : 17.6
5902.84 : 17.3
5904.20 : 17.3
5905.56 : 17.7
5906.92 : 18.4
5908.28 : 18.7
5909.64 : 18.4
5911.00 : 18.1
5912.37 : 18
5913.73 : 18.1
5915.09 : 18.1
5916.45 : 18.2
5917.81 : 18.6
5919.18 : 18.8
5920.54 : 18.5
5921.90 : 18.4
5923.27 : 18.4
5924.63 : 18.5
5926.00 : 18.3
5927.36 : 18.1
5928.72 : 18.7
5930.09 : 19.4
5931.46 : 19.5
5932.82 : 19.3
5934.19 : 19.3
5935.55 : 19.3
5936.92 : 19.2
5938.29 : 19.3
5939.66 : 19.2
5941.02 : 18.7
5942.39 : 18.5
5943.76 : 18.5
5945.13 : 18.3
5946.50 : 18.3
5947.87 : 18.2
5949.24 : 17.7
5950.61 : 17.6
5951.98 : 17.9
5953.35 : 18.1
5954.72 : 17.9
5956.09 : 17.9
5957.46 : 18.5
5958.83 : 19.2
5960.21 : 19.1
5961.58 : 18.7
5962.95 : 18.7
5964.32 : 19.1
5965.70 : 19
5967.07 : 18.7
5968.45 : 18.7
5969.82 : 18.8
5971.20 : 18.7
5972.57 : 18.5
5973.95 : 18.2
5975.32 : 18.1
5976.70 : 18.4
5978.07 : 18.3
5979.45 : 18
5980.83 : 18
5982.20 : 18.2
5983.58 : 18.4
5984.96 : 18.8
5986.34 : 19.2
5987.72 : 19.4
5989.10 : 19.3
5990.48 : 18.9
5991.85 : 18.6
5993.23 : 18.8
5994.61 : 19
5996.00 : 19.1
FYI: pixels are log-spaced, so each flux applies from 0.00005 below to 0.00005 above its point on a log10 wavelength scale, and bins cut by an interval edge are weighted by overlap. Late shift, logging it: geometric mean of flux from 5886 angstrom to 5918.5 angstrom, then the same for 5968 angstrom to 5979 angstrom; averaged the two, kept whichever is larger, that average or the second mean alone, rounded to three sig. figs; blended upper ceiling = 18.5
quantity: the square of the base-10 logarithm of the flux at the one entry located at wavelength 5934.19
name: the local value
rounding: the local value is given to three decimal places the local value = 1.653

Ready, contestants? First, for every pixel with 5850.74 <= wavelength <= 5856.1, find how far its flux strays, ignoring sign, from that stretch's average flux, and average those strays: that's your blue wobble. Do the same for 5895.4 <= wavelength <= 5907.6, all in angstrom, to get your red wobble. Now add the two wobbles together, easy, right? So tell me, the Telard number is 1.2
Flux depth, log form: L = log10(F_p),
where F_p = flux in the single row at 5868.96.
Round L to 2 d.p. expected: 1.27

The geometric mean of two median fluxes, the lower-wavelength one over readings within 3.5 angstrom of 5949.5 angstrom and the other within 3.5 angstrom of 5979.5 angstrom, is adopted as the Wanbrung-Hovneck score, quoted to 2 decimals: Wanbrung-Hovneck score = 18.05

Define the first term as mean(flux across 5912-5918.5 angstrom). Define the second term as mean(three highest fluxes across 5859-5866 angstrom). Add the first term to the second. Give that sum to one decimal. 36.8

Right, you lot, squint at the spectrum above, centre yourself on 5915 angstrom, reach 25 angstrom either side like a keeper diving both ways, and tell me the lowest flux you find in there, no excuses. 13.6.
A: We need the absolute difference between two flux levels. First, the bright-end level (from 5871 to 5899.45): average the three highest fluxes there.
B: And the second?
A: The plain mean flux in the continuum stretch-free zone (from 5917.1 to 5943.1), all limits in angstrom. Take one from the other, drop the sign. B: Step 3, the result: 0.4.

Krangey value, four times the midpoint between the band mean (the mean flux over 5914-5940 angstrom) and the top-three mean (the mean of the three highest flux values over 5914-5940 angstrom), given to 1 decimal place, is 76.4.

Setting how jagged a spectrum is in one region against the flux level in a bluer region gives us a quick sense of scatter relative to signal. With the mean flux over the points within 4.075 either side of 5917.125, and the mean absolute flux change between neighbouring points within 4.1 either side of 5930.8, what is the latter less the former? -18.1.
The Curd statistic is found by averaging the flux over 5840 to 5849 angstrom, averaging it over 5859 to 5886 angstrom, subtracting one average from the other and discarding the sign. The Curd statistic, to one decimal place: 0.7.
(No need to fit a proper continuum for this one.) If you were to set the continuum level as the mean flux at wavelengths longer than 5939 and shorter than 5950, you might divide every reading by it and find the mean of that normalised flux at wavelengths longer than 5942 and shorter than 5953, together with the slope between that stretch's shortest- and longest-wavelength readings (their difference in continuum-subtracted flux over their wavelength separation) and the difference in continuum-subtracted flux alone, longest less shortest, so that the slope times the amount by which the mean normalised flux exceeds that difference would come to -0.10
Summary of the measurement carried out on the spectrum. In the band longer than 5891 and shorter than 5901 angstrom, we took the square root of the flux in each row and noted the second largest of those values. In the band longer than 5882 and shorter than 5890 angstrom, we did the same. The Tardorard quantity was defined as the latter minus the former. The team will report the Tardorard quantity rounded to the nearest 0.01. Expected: 0.12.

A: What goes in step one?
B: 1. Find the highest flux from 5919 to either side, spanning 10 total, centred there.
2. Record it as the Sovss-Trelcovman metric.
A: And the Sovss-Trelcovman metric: 18.8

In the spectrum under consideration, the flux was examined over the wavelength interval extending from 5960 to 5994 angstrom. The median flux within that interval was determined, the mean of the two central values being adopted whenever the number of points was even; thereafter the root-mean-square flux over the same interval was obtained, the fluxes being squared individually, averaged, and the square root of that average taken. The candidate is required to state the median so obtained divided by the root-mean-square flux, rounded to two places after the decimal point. 1.00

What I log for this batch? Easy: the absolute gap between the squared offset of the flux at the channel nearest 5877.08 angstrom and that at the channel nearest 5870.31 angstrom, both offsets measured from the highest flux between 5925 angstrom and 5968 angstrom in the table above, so 0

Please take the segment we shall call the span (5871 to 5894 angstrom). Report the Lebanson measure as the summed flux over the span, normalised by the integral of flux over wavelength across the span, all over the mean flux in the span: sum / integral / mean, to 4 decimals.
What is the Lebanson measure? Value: 0.0436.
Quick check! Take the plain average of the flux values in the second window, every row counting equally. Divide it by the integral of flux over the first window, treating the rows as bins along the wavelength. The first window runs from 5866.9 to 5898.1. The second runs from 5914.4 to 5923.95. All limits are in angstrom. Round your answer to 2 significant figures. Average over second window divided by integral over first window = 0.035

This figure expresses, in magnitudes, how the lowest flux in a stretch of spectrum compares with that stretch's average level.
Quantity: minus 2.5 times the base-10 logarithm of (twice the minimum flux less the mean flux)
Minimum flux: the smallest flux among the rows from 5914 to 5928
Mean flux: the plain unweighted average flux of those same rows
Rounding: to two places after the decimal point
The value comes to -3.13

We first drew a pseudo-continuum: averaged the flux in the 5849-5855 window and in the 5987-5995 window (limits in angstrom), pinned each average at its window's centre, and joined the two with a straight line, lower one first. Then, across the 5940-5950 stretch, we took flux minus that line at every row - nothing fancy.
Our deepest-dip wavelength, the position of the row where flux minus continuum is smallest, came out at 5949.24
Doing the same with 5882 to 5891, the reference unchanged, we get 5890.62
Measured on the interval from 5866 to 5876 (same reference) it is 5866.26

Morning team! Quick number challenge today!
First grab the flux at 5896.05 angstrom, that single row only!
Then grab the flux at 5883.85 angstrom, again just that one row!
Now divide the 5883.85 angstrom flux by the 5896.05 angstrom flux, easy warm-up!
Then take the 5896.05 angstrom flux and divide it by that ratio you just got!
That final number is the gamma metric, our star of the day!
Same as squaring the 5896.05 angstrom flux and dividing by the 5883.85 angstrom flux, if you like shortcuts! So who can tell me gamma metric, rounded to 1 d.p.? 11.9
